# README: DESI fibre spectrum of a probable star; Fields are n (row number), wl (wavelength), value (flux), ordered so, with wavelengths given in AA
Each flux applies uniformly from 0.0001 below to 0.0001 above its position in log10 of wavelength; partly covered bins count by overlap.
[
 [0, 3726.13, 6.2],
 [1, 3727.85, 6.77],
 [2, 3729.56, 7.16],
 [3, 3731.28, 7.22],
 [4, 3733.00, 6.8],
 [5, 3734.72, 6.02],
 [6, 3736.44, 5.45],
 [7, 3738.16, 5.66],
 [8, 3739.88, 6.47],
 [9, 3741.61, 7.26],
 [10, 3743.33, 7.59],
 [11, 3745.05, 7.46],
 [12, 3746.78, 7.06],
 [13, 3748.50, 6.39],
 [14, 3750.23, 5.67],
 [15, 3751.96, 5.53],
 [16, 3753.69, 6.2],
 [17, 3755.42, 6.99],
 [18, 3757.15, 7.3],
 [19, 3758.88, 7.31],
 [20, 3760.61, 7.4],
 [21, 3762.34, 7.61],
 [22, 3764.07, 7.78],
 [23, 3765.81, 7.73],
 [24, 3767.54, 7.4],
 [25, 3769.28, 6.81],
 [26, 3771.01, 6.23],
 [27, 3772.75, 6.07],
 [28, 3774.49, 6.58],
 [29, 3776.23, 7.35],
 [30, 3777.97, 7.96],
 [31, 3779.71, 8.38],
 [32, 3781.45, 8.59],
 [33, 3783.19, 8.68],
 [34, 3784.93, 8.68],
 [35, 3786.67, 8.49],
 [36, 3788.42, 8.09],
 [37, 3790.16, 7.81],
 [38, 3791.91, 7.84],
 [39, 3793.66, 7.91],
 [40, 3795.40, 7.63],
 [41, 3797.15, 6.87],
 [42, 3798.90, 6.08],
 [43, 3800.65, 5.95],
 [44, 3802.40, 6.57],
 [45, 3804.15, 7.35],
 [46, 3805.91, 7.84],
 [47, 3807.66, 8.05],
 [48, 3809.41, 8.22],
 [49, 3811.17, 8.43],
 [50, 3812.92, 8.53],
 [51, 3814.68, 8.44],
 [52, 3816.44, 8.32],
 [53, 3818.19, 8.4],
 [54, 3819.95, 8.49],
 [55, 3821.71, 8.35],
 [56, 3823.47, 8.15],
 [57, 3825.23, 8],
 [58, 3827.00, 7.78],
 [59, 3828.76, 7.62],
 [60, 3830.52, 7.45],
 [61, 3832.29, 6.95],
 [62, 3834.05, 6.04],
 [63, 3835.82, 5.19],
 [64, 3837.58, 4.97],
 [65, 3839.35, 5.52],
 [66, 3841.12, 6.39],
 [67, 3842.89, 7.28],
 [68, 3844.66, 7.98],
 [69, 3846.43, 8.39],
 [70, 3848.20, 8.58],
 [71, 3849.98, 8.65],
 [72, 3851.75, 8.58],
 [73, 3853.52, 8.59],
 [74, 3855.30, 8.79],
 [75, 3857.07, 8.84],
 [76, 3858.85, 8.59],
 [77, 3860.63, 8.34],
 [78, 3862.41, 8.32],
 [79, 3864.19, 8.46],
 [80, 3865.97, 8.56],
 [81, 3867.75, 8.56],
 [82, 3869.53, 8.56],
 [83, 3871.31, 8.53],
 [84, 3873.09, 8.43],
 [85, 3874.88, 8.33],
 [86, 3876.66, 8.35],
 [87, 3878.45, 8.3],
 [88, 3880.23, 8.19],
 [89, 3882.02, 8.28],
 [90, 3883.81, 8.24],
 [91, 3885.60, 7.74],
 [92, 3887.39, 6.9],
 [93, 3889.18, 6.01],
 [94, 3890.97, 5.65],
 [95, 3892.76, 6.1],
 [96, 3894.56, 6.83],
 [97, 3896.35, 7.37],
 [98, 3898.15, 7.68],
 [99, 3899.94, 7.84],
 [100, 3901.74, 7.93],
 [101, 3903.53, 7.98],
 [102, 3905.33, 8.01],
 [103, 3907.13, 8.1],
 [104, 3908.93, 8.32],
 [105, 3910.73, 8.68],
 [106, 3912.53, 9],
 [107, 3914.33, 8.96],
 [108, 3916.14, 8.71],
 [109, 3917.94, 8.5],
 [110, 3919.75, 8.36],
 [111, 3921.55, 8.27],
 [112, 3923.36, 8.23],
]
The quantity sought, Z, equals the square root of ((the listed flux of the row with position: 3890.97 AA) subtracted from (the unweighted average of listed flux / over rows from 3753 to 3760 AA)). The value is 1.14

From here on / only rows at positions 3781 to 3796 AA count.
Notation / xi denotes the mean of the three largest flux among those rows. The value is 8.65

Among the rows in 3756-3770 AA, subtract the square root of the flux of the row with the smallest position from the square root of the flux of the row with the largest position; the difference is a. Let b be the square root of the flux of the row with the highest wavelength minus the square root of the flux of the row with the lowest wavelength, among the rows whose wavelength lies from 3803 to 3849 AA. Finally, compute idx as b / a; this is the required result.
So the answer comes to -2.4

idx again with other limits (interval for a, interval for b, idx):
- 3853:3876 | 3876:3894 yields 9.4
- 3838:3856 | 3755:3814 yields 0.4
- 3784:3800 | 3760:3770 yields 0.2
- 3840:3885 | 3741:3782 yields 0.7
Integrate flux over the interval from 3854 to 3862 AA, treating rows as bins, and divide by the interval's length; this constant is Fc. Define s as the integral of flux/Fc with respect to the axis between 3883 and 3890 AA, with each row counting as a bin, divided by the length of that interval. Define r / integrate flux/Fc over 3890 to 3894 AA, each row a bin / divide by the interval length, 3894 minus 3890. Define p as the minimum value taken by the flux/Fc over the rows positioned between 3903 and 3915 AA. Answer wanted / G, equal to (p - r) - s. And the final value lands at -0.60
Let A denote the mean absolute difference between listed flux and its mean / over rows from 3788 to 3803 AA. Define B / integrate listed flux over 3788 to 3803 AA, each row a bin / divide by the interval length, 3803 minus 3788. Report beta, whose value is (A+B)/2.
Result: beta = 4.0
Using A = 0.74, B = 7.2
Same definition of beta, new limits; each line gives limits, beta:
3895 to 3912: 4.1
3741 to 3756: 3.7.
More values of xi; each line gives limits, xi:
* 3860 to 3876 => 8.56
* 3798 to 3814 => 8.39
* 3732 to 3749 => 7.44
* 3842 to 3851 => 8.54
